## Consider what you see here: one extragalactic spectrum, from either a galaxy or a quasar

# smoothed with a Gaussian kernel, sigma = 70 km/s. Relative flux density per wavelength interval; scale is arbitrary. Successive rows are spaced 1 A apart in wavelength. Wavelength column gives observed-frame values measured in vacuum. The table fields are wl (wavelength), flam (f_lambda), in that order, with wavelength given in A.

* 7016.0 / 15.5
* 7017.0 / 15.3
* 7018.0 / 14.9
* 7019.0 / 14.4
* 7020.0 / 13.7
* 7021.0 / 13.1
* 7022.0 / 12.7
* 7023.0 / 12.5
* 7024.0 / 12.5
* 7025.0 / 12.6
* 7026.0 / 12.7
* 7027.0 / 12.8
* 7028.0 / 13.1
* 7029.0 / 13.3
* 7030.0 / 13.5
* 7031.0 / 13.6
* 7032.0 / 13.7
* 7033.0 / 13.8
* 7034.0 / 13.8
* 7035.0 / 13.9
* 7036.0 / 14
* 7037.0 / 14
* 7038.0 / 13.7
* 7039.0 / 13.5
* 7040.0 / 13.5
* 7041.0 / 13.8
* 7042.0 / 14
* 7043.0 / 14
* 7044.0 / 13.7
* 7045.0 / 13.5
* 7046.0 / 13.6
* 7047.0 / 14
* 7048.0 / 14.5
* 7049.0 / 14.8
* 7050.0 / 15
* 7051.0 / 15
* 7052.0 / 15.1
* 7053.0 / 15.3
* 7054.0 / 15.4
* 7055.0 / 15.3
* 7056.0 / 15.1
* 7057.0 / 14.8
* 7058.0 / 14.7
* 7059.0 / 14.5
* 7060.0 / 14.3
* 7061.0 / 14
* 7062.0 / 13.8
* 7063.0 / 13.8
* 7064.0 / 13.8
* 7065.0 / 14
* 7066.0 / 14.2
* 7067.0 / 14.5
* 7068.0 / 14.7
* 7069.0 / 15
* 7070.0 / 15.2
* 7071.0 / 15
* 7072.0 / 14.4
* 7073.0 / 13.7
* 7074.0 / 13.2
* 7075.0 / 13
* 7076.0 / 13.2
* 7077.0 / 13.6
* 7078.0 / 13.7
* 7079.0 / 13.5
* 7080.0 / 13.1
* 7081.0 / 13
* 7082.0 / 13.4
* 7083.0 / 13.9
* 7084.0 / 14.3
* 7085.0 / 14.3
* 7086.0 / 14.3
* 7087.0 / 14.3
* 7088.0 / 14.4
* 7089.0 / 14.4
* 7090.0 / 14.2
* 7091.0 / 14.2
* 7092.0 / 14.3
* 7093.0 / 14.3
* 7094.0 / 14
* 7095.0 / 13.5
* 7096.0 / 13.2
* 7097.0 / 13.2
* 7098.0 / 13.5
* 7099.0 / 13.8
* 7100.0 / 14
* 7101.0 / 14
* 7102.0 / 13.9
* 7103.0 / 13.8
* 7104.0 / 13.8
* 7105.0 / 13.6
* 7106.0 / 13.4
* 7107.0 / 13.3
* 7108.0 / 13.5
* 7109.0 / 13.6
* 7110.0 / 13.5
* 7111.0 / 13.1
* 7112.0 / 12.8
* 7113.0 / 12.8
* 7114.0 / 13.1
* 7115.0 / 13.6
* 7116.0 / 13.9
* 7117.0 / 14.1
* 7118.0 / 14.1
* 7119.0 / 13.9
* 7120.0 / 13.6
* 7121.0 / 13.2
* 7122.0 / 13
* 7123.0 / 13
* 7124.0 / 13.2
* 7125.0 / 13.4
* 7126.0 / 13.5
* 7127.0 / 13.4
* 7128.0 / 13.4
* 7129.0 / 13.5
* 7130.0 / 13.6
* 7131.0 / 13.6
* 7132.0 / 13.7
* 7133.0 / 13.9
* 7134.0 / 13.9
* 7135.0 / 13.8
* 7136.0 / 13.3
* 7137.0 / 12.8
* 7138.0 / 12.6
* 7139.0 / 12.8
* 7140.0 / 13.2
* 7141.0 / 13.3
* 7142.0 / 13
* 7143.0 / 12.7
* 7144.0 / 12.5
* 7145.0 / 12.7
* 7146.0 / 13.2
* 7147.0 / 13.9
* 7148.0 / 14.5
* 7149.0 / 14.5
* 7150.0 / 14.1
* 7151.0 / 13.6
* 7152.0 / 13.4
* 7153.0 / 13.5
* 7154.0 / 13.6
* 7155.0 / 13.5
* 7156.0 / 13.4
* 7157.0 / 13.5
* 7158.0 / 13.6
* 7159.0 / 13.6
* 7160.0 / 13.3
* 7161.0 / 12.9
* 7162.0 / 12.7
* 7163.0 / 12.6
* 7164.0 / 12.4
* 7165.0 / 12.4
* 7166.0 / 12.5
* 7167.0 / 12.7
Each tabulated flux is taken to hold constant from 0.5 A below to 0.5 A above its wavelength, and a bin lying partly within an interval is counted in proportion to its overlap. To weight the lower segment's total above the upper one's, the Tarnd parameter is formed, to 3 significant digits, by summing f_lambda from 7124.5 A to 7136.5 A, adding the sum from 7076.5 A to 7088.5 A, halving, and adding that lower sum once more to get 330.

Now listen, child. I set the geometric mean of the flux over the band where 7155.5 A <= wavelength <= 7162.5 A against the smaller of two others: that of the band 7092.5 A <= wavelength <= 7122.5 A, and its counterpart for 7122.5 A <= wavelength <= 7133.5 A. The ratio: 0.986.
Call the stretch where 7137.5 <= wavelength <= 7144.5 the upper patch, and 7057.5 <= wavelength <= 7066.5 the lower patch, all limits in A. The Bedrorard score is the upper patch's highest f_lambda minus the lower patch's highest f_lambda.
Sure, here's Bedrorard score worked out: -1.4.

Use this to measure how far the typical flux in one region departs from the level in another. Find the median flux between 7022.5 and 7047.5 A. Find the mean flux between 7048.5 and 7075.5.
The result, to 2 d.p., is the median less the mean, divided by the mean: -0.06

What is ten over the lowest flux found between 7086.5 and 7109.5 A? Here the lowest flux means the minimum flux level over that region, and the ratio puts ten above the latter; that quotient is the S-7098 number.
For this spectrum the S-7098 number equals 0.76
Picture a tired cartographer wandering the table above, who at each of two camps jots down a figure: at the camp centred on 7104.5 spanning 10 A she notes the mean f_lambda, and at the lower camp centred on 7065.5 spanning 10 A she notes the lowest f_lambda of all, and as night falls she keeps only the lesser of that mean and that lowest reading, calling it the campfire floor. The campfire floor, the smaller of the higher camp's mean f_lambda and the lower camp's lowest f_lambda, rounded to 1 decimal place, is 13.7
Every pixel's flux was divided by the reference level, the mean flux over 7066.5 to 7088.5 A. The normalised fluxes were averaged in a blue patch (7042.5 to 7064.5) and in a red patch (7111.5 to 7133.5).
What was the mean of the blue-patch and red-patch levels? 0.998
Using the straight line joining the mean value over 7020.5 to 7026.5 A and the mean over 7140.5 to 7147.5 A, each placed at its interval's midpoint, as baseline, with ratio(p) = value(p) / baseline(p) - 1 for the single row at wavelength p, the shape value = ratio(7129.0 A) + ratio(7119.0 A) 0.11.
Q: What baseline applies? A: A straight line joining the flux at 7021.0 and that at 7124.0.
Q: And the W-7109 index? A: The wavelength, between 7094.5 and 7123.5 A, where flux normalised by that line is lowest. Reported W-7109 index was 7113.0 A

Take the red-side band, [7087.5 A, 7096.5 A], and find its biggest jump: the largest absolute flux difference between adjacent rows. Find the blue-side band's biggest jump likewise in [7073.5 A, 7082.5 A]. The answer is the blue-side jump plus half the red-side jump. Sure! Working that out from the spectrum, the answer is 0.65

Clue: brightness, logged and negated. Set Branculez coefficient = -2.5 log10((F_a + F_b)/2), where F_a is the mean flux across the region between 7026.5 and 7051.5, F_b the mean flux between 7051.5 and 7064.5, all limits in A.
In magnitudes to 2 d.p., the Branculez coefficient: -2.88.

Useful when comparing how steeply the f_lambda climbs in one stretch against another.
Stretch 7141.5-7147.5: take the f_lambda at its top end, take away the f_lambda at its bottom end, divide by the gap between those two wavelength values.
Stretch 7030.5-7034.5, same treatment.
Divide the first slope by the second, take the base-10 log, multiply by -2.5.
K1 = -1.1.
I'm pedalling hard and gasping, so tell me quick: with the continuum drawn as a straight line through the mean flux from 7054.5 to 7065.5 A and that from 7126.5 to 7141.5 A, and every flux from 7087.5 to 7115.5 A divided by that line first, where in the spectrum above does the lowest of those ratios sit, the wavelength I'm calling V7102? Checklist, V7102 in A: 7112.0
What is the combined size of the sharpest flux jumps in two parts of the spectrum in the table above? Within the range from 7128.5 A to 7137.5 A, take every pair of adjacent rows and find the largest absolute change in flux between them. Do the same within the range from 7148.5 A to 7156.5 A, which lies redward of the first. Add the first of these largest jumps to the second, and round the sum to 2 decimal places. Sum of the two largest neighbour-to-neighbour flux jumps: 1.00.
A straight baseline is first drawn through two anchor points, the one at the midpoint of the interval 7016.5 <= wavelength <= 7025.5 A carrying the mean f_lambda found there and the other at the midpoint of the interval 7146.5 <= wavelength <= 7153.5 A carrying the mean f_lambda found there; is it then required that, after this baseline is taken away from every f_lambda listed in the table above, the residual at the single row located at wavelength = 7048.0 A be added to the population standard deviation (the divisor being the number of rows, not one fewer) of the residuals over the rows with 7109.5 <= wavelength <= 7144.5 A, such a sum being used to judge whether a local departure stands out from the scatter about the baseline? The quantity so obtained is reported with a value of 1.3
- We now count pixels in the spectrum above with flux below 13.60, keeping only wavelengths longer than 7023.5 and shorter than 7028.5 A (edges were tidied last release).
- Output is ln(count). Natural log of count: 1.61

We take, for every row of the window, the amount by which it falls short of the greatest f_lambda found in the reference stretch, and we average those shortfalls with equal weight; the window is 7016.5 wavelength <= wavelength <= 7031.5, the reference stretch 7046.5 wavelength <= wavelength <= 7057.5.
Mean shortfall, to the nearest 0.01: 2.02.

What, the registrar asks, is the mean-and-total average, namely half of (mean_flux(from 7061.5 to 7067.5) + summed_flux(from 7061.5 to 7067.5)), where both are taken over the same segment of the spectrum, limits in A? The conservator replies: 49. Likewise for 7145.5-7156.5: 82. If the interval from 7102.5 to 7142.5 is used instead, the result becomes 275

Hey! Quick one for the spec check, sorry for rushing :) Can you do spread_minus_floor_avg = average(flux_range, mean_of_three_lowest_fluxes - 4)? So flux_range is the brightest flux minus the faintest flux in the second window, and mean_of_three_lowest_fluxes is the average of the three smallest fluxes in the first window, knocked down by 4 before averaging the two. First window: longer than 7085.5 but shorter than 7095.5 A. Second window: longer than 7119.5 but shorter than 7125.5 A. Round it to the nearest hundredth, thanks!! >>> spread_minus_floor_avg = 5.25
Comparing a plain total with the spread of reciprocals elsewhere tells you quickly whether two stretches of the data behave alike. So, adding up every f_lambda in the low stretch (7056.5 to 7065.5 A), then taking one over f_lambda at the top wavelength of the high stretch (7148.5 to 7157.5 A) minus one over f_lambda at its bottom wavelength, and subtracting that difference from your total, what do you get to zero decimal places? 128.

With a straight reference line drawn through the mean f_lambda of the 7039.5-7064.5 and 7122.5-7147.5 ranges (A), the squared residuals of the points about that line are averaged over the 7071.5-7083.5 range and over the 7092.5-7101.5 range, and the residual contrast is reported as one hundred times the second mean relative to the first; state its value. 30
